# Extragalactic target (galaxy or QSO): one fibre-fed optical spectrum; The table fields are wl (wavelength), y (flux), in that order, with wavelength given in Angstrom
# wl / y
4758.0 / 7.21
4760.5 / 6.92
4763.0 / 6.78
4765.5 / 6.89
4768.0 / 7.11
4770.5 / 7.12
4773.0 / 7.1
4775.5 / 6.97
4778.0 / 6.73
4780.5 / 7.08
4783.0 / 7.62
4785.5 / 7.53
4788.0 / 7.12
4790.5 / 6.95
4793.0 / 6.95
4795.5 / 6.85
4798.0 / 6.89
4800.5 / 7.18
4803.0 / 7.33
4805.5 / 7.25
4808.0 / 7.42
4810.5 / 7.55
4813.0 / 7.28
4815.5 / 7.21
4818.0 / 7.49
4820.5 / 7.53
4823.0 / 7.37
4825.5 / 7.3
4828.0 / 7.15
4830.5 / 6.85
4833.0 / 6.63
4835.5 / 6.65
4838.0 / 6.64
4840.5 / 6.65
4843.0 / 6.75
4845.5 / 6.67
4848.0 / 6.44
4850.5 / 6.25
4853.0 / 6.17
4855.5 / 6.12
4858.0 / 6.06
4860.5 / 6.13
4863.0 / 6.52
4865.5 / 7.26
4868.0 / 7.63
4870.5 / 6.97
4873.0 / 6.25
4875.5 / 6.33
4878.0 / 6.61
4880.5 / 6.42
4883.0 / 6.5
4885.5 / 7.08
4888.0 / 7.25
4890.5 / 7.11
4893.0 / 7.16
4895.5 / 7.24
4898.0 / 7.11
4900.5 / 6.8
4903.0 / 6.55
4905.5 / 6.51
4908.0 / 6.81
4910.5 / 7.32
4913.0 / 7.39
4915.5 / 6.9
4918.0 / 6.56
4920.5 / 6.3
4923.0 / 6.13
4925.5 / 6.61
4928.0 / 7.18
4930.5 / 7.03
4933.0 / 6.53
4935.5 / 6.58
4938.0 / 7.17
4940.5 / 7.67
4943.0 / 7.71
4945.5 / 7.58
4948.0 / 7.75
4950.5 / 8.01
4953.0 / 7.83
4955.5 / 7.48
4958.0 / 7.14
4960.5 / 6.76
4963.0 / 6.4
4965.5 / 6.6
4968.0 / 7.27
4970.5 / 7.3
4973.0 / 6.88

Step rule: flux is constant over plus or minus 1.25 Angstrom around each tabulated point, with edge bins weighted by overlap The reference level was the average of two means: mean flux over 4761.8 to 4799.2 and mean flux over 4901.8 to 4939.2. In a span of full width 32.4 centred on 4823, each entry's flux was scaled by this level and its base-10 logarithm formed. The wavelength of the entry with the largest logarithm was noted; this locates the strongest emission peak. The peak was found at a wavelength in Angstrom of 4810.5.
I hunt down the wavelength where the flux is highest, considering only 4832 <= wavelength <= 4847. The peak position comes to 4843.0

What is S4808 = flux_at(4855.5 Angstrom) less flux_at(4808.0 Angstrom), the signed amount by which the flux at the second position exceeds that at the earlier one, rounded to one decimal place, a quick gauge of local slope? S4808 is -1.3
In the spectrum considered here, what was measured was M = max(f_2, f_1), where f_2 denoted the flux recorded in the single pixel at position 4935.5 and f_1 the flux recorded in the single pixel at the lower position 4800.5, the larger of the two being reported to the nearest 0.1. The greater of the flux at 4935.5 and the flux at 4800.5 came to 7.2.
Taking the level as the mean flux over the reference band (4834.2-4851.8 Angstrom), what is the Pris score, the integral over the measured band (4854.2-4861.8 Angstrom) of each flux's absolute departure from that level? 3.6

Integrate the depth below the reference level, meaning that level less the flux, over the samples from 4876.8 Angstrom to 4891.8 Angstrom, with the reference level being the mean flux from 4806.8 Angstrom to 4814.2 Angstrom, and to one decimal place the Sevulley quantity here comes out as 8.8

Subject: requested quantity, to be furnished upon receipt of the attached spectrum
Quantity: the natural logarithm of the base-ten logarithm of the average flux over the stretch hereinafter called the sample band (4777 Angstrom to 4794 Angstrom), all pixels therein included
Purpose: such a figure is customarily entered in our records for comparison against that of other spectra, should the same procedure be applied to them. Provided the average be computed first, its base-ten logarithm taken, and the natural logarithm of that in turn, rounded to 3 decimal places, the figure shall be -0.158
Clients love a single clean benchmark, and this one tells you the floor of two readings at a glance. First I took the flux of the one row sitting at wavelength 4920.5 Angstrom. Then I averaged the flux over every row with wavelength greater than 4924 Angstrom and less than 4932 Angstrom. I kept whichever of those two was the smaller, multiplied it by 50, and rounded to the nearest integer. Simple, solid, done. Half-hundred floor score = 315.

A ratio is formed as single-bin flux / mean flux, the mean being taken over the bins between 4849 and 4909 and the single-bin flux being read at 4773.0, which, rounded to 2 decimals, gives 1.06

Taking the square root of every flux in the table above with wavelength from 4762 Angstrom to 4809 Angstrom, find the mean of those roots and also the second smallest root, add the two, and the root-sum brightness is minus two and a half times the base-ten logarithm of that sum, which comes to -1.80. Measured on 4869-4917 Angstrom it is -1.78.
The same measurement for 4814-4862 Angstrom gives -1.76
